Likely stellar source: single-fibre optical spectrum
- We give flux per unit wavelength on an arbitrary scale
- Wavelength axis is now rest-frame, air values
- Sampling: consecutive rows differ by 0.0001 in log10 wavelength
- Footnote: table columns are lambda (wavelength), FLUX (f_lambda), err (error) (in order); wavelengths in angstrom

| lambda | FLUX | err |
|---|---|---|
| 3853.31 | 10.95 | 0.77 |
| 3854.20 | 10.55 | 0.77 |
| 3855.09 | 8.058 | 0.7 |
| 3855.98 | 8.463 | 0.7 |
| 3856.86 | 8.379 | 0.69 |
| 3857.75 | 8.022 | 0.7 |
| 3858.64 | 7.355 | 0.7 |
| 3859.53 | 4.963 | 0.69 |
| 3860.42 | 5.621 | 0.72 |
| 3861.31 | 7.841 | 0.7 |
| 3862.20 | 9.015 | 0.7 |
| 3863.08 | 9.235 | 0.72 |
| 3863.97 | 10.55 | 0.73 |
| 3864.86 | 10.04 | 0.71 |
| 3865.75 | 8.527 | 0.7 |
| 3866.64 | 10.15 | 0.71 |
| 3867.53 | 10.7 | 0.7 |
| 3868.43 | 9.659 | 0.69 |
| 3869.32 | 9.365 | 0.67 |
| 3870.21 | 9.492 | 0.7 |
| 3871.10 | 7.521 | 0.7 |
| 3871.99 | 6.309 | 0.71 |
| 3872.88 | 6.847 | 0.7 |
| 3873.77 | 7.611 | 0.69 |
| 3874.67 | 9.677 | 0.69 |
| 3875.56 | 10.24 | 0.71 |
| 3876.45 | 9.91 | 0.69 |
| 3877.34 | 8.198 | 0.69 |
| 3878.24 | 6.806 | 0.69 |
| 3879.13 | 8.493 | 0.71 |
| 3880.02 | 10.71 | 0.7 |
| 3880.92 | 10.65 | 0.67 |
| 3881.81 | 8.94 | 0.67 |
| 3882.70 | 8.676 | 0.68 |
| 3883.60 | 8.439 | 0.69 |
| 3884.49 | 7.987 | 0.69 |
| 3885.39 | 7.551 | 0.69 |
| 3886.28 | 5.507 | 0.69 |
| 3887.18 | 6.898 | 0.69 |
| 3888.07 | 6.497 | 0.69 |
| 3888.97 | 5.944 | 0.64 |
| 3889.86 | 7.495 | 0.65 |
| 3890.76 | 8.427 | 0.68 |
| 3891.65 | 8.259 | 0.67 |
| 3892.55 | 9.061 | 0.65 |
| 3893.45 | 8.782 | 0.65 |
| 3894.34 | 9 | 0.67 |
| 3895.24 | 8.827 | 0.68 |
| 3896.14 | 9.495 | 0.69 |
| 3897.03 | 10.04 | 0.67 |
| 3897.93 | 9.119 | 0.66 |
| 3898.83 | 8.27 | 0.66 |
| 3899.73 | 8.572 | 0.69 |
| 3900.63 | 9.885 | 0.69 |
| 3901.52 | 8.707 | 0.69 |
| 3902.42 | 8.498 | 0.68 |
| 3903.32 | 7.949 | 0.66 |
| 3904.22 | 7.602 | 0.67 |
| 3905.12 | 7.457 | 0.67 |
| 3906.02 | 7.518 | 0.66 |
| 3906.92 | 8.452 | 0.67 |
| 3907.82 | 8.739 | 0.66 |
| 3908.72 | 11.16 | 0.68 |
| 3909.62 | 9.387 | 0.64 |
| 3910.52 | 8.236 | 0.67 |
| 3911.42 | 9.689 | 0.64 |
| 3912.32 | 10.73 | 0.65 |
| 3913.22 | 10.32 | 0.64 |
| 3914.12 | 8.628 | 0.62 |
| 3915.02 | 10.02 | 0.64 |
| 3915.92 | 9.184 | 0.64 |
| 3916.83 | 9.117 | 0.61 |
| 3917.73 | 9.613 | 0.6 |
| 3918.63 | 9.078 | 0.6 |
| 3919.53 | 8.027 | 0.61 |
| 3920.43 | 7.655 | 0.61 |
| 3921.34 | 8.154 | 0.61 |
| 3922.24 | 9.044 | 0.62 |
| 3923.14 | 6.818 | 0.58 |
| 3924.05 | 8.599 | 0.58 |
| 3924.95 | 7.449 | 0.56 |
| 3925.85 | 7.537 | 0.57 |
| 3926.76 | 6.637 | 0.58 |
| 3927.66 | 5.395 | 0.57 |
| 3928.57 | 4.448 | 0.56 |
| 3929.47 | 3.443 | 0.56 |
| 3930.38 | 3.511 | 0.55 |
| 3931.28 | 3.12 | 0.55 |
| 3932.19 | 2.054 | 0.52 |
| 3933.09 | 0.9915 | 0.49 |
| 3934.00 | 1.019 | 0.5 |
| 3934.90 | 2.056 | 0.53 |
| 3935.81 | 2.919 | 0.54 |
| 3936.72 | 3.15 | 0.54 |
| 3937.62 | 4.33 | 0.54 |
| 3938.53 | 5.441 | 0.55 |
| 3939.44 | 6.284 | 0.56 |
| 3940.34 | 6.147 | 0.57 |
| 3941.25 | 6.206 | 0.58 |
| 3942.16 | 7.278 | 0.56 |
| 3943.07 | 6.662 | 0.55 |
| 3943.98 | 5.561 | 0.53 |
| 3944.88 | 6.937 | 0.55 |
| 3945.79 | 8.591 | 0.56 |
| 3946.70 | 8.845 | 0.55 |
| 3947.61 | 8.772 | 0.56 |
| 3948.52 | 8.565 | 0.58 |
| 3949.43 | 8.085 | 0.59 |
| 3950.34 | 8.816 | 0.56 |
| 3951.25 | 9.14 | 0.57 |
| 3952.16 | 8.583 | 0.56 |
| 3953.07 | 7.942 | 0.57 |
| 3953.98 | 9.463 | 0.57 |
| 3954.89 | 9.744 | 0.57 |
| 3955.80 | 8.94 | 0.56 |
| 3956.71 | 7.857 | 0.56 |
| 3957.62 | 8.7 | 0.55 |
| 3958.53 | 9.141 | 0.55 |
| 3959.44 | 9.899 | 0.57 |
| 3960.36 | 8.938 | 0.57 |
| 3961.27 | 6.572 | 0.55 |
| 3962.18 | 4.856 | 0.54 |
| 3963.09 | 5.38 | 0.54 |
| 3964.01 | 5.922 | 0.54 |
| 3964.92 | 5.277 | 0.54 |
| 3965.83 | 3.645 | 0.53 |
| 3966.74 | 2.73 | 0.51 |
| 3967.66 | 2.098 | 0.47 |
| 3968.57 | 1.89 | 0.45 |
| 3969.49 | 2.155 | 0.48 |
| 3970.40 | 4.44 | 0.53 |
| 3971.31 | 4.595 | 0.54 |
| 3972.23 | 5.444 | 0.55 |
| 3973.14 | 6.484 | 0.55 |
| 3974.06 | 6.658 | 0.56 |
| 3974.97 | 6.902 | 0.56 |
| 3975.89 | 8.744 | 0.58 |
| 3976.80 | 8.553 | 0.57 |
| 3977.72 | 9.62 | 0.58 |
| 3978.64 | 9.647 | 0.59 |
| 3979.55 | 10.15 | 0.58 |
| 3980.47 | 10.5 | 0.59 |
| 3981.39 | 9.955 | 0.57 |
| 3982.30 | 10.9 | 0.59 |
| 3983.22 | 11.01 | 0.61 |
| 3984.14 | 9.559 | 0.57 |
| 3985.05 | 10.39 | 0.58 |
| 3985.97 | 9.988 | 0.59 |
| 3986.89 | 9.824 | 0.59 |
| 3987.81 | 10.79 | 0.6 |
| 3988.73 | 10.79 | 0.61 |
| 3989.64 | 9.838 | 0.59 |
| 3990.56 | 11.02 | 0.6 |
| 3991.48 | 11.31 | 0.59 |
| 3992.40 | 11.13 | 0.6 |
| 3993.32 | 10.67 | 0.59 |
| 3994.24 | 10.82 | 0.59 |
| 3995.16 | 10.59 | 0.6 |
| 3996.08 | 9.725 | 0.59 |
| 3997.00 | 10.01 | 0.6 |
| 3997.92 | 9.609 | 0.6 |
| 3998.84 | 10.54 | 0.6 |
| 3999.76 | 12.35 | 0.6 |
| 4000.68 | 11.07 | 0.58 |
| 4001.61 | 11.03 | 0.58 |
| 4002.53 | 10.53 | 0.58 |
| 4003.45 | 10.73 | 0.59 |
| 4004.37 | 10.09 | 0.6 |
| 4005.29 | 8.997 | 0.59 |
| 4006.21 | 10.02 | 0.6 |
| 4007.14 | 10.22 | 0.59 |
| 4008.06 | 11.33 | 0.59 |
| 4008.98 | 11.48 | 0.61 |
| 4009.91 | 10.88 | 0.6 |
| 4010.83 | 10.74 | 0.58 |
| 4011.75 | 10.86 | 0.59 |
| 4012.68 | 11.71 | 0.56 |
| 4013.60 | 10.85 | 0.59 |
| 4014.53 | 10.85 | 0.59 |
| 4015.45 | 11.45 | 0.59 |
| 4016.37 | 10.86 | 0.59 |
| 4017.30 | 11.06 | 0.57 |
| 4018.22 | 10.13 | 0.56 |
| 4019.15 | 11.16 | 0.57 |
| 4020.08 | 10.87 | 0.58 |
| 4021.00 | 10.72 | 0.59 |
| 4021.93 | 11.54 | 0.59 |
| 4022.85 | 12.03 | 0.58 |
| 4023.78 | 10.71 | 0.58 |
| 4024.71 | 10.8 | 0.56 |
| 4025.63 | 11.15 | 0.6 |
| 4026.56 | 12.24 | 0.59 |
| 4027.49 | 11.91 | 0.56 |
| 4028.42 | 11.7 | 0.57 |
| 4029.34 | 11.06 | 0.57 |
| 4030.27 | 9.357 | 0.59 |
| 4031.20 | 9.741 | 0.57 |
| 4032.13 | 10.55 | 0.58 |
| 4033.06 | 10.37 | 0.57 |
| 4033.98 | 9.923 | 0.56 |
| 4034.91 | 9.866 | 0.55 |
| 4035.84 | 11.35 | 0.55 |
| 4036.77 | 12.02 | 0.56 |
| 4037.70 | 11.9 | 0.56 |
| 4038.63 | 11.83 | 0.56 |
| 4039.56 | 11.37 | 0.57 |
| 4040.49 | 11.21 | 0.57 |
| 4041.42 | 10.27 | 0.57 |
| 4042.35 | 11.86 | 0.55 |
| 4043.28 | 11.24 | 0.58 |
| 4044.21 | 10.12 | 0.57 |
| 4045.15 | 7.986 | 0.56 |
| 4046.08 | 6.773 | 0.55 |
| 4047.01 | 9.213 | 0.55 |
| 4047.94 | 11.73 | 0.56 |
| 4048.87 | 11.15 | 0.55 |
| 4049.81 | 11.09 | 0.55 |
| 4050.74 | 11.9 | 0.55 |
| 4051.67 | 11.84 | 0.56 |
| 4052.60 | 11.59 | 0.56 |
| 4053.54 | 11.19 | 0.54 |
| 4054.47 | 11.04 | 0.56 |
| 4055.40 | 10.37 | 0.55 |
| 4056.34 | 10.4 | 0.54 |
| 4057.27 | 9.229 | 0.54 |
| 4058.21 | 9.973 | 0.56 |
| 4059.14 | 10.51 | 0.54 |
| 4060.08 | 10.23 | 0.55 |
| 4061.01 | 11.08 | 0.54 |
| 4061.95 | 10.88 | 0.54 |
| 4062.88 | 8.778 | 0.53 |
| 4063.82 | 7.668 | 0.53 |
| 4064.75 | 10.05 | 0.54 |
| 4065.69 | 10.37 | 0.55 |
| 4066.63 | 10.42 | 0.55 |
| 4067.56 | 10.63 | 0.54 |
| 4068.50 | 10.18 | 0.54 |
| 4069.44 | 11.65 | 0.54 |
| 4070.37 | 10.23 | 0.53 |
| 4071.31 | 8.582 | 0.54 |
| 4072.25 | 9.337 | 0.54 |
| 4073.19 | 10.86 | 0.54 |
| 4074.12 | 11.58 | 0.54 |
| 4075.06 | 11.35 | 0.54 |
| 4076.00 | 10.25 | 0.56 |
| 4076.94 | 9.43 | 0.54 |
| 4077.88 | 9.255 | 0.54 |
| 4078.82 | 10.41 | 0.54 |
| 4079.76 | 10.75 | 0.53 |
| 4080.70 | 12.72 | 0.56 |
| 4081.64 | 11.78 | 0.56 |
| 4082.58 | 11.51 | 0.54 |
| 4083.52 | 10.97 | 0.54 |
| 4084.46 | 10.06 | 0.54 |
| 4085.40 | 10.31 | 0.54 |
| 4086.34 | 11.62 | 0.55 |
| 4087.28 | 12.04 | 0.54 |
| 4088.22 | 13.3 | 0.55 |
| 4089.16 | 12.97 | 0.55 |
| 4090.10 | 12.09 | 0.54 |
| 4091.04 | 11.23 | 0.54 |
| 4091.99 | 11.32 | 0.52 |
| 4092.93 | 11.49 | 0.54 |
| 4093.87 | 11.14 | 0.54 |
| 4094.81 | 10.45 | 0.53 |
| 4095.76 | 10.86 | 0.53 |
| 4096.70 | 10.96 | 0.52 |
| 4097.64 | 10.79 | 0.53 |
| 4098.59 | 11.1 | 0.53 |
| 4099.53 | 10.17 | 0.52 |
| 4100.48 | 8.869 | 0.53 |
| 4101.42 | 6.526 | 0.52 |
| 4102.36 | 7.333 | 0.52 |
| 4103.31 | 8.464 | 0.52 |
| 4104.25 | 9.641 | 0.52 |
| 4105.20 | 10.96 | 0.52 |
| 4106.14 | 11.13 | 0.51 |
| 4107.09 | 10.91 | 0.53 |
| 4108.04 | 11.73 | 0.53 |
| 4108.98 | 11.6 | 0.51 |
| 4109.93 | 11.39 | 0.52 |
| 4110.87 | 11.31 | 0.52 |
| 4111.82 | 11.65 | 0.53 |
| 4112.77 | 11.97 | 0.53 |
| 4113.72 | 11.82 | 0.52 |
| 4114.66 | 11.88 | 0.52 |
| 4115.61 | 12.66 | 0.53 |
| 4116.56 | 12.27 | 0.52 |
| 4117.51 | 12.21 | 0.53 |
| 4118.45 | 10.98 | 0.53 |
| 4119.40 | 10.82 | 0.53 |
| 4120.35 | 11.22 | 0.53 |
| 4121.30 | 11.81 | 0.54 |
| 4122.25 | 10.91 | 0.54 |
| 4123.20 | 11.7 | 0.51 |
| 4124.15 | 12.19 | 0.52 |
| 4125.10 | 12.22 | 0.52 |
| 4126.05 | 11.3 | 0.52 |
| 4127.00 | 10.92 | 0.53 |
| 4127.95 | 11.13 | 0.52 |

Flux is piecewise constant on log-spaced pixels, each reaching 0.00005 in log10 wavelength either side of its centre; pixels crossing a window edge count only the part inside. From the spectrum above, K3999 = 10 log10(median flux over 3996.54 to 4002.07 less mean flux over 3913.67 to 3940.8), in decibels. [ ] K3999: 7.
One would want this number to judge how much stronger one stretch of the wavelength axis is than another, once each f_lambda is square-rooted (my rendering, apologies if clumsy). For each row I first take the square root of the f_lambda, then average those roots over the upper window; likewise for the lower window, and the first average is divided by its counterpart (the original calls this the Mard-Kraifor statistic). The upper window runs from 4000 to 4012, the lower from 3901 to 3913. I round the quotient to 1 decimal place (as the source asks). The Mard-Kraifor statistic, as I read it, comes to 1.1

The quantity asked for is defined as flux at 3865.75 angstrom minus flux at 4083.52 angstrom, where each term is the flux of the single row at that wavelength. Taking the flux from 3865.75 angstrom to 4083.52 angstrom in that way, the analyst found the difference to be -2.4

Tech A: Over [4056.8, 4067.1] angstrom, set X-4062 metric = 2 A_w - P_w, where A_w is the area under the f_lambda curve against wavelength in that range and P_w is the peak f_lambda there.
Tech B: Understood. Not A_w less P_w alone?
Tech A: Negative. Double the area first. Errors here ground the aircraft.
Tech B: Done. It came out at 193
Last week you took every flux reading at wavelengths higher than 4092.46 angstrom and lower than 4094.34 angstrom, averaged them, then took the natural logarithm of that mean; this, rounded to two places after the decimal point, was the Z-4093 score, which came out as 2.43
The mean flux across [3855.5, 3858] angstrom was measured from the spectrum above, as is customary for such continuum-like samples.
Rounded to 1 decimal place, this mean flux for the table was 8.3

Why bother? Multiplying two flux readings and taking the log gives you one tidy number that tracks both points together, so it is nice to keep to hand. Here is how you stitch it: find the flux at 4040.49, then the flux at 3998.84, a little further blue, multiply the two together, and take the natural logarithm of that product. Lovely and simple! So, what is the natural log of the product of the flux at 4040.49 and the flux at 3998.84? 4.77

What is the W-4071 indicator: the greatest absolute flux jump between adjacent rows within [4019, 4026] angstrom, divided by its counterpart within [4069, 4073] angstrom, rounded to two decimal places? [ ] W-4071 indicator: 0.80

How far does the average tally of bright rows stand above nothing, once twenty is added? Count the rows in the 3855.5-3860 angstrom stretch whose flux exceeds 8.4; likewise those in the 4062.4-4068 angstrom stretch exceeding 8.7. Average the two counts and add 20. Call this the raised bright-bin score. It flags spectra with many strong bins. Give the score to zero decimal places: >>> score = 23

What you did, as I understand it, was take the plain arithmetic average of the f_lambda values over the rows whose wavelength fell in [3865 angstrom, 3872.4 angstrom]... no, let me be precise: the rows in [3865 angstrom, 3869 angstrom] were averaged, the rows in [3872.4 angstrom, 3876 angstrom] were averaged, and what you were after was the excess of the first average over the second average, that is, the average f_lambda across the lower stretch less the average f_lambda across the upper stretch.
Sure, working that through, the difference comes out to 1.2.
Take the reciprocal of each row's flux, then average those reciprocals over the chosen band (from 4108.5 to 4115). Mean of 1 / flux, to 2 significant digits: 0.086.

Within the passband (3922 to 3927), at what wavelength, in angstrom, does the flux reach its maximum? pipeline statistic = 3922.24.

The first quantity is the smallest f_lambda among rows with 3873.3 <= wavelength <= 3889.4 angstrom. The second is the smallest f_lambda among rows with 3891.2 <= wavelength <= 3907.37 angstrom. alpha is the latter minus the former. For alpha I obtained 2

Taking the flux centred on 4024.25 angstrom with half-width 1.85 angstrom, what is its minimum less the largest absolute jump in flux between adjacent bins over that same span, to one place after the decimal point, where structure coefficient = 9.4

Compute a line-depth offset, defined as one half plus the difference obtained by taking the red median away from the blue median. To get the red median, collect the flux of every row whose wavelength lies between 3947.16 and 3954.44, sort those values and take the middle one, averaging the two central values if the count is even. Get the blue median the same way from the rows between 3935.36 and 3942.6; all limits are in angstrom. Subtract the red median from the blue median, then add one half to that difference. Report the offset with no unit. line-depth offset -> -2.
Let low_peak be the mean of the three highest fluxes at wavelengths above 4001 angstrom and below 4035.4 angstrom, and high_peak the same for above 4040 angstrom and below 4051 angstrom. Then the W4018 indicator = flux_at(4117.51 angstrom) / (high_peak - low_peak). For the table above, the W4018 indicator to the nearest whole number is -53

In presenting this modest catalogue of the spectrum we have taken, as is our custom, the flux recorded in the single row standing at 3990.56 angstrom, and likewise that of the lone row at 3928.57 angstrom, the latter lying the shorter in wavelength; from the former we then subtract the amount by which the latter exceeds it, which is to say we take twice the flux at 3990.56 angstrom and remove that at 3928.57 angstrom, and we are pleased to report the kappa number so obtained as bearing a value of 18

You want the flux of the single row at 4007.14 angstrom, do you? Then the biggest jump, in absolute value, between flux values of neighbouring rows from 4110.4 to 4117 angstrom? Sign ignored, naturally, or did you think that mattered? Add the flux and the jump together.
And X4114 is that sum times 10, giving 110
